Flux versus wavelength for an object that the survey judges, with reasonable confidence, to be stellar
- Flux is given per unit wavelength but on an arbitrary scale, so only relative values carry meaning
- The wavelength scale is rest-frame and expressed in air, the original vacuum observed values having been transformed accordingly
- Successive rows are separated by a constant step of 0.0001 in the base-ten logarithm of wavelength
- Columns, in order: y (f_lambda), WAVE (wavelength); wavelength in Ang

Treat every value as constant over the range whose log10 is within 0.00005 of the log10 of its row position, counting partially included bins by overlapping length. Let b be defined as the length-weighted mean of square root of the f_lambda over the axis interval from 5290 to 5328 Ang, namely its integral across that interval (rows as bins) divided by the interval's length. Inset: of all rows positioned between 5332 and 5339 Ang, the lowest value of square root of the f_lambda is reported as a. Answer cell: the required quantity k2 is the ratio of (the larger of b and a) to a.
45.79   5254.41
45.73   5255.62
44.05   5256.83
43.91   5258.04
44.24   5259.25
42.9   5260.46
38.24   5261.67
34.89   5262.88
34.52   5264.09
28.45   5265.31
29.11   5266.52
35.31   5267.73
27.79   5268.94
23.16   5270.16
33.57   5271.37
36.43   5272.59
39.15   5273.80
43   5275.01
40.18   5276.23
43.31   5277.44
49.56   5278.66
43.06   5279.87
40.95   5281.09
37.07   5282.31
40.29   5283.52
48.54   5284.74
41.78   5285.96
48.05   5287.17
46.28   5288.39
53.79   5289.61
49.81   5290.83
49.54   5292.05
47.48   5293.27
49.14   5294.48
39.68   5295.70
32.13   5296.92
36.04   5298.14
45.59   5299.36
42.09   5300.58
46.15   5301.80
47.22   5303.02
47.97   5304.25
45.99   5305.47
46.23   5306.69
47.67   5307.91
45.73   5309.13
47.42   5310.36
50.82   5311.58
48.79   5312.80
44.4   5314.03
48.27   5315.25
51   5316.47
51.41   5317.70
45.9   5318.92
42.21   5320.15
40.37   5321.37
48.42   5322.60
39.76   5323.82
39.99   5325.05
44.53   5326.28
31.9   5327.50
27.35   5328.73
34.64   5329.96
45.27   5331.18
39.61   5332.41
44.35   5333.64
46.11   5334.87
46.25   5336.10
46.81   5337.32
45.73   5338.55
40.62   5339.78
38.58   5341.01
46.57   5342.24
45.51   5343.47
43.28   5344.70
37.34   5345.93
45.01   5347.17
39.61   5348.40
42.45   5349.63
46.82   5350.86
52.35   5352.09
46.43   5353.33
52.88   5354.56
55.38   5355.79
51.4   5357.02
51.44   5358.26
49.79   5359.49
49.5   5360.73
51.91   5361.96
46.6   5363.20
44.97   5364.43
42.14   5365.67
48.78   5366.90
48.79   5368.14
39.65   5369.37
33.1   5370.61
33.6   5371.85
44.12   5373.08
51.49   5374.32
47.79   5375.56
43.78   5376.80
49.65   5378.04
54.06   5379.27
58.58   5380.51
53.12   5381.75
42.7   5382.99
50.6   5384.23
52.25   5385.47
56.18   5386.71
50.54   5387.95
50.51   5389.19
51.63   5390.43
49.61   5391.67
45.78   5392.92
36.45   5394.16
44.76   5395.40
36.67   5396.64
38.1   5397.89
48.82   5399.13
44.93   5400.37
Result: 1.06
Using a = 6.3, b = 6.70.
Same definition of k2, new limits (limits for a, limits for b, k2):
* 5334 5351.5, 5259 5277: 1.00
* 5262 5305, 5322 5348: 1.34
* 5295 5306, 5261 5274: 1.01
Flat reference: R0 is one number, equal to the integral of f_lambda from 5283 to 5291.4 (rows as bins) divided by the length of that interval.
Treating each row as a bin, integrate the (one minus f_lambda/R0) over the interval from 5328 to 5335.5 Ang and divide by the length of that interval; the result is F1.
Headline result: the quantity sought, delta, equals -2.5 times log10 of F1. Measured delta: 2.0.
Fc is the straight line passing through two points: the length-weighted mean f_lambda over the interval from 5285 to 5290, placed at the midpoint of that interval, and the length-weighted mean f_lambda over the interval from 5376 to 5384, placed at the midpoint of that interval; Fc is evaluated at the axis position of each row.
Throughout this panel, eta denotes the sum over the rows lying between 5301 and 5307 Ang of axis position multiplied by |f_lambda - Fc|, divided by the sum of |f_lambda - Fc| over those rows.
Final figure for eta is 5304.6 Ang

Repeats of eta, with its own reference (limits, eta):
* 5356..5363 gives 5359.3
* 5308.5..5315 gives 5312.0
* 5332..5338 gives 5333.9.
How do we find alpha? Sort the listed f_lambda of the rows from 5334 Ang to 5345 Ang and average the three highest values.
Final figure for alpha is 47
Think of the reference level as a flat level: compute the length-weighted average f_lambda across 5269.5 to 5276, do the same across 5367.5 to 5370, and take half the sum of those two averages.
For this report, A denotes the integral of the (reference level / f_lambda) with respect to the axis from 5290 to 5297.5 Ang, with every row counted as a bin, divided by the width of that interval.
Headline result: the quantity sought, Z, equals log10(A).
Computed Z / -0.04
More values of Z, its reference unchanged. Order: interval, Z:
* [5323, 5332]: 0.03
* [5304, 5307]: -0.07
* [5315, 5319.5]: -0.09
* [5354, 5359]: -0.12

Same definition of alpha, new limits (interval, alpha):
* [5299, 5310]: 48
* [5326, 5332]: 41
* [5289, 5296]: 51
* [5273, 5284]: 45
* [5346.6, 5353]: 48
